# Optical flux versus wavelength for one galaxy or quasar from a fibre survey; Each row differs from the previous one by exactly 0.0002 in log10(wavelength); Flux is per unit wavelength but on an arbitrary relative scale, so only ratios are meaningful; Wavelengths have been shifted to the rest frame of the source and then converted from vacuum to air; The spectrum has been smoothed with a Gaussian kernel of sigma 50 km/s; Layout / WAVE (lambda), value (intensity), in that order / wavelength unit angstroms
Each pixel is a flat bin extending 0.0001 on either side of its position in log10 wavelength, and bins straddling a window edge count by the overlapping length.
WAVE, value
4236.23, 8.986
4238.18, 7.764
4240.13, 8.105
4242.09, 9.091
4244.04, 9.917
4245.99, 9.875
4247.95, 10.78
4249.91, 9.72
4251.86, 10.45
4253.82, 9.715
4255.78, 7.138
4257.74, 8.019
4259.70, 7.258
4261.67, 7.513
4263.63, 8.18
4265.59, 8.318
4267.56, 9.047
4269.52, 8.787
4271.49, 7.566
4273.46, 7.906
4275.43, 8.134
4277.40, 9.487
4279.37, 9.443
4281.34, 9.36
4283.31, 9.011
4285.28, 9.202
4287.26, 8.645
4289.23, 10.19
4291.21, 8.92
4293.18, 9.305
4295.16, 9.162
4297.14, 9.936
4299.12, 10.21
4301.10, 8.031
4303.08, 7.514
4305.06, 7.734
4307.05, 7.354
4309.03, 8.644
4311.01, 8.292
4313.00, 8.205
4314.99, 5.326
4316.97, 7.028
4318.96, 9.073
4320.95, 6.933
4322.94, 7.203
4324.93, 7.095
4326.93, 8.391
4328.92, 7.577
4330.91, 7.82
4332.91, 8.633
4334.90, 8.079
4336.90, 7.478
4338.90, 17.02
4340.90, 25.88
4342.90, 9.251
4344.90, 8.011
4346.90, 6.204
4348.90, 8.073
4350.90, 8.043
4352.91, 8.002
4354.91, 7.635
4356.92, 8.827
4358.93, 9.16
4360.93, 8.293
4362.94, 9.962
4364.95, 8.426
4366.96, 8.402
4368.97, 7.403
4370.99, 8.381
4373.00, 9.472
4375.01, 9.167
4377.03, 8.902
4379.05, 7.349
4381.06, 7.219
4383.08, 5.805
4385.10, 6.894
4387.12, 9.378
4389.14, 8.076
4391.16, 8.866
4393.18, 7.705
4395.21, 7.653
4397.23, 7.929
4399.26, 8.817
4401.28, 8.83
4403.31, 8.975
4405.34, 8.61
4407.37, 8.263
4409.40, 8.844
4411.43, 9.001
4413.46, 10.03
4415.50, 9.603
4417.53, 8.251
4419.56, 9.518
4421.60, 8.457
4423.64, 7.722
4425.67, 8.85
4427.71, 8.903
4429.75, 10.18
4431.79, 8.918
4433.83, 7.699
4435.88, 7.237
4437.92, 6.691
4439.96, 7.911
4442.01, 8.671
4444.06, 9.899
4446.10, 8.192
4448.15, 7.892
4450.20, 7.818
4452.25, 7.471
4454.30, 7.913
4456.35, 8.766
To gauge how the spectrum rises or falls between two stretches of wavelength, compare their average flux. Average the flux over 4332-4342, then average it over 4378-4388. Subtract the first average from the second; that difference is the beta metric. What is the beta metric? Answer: -6.1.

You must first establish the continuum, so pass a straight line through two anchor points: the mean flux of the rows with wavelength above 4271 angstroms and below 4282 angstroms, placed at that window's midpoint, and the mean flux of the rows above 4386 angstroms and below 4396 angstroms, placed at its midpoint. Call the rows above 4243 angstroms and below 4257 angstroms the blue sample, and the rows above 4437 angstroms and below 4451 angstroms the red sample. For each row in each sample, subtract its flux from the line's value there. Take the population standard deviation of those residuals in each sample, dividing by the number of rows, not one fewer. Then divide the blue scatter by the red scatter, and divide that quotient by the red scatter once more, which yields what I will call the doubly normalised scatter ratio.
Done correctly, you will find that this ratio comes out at 1.33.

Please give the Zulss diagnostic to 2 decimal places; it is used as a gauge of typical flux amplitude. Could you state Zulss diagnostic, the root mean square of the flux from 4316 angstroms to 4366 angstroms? 9.93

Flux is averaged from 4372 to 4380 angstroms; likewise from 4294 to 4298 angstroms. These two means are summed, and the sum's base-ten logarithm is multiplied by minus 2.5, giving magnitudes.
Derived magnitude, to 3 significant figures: -3.15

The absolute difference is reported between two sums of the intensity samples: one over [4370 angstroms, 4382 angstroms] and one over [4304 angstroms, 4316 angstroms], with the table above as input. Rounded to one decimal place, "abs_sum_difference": 4.9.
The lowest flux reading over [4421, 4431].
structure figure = 7.722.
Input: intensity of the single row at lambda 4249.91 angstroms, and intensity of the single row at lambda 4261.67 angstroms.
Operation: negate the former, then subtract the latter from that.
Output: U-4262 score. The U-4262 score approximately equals -17.2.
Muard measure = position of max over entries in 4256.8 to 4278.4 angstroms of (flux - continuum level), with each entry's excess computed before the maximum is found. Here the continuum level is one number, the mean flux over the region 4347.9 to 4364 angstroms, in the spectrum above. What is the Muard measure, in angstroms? 4277.40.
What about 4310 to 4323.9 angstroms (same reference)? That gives 4318.96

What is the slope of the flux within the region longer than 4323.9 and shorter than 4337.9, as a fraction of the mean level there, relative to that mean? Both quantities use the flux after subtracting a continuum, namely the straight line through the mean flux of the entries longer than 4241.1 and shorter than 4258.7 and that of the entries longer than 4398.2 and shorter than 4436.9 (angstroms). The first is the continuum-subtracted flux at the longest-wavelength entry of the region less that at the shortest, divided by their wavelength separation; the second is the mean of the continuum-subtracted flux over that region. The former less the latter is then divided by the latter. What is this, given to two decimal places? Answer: -1.03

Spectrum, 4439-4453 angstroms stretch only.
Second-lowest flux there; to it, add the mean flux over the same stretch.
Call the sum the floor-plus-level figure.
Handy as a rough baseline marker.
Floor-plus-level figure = 16.1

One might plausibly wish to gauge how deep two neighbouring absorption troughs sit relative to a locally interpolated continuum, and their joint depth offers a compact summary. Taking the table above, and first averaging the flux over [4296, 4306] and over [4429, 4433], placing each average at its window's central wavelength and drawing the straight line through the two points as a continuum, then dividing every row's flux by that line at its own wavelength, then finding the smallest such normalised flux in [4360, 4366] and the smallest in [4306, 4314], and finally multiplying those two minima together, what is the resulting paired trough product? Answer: 0.77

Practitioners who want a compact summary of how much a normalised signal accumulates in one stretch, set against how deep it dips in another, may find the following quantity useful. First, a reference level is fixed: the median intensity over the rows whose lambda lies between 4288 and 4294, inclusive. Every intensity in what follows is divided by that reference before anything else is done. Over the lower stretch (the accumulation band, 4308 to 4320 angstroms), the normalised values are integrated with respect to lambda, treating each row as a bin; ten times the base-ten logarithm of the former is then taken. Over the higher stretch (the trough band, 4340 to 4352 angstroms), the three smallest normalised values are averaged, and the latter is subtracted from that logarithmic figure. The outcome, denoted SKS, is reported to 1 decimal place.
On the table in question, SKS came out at 9.2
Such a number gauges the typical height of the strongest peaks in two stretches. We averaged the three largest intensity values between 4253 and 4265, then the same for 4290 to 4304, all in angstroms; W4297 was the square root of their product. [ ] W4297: 9.2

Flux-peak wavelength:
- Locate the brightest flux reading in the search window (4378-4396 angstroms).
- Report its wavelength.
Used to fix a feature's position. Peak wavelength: 4387.12 angstroms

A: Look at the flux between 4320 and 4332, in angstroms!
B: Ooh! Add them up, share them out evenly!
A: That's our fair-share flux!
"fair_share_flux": 7.5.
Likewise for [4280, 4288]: 9.1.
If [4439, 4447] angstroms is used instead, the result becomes 8.7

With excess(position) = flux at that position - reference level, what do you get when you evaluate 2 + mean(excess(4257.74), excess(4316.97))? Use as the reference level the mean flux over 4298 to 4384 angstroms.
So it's 0.9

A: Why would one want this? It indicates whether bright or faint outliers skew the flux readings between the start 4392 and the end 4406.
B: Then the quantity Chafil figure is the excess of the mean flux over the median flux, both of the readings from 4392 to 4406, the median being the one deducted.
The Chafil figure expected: -0.25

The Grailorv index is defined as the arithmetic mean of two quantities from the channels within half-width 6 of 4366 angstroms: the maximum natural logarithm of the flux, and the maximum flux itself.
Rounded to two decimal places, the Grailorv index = 6.13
